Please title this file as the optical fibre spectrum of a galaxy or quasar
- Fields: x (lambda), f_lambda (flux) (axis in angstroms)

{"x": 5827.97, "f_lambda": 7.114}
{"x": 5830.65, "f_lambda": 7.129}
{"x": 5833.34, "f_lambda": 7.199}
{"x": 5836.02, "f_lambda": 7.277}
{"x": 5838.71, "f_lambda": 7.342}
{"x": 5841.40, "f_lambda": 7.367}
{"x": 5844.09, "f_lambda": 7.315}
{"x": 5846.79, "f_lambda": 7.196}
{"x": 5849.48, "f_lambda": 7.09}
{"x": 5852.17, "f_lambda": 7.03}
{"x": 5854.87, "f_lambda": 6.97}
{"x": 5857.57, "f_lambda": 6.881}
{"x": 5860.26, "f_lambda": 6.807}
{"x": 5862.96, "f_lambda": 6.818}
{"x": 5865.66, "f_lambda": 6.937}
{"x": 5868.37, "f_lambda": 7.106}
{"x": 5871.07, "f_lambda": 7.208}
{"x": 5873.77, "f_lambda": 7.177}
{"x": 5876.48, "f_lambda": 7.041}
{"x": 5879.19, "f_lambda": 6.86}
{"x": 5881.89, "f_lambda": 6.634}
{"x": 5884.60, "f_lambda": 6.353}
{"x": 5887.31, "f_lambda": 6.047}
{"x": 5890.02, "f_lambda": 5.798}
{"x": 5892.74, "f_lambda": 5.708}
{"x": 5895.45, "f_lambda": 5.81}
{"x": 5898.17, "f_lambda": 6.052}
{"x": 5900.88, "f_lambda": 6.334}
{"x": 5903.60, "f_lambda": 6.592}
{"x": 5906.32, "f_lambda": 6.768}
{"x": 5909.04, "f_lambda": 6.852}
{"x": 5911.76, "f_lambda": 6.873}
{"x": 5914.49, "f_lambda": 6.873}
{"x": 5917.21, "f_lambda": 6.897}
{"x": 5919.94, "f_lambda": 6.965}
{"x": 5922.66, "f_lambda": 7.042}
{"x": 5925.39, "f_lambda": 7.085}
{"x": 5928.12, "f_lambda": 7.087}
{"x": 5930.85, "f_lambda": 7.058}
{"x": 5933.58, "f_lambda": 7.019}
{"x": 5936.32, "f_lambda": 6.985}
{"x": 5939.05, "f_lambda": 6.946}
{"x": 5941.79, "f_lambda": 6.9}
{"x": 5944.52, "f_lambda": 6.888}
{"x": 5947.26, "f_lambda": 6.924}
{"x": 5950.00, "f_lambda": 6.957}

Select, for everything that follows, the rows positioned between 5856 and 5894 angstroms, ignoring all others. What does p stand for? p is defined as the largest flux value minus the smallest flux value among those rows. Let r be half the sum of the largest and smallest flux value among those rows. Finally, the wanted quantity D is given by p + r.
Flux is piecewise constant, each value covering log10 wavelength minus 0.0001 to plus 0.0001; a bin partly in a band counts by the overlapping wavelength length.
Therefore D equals 7.96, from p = 1.5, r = 6.46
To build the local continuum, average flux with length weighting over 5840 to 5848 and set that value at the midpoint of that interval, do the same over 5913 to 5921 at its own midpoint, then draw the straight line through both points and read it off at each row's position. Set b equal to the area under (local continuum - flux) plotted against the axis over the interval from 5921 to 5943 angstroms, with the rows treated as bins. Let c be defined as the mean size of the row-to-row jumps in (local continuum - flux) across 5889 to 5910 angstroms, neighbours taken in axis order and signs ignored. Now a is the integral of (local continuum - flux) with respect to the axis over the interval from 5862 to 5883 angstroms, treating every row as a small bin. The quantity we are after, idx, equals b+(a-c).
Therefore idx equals -1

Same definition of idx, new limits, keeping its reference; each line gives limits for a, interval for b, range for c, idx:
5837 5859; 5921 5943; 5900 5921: -2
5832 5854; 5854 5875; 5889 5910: 5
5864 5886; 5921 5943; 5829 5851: 0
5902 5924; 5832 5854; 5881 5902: 3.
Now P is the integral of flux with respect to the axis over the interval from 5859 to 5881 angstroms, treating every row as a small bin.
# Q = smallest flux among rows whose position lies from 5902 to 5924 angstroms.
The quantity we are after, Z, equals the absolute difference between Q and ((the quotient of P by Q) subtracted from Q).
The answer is 23.3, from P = 154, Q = 6.592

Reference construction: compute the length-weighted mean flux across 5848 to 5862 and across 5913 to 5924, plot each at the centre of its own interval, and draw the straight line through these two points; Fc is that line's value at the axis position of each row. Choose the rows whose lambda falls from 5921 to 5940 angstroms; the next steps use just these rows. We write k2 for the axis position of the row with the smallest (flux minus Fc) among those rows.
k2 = 5939.05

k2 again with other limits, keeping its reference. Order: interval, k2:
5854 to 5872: 5860.26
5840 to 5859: 5857.57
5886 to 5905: 5892.74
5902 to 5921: 5903.60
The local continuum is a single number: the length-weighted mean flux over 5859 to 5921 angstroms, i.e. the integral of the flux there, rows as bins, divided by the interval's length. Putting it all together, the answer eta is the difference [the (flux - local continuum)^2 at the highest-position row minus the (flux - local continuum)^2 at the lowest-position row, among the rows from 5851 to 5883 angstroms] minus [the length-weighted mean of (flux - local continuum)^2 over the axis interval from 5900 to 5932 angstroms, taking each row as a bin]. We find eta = -0.264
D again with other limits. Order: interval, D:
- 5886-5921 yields 7.59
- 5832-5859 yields 7.61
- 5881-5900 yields 7.10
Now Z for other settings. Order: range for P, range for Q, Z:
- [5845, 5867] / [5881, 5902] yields 26.9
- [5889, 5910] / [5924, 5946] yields 19.0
